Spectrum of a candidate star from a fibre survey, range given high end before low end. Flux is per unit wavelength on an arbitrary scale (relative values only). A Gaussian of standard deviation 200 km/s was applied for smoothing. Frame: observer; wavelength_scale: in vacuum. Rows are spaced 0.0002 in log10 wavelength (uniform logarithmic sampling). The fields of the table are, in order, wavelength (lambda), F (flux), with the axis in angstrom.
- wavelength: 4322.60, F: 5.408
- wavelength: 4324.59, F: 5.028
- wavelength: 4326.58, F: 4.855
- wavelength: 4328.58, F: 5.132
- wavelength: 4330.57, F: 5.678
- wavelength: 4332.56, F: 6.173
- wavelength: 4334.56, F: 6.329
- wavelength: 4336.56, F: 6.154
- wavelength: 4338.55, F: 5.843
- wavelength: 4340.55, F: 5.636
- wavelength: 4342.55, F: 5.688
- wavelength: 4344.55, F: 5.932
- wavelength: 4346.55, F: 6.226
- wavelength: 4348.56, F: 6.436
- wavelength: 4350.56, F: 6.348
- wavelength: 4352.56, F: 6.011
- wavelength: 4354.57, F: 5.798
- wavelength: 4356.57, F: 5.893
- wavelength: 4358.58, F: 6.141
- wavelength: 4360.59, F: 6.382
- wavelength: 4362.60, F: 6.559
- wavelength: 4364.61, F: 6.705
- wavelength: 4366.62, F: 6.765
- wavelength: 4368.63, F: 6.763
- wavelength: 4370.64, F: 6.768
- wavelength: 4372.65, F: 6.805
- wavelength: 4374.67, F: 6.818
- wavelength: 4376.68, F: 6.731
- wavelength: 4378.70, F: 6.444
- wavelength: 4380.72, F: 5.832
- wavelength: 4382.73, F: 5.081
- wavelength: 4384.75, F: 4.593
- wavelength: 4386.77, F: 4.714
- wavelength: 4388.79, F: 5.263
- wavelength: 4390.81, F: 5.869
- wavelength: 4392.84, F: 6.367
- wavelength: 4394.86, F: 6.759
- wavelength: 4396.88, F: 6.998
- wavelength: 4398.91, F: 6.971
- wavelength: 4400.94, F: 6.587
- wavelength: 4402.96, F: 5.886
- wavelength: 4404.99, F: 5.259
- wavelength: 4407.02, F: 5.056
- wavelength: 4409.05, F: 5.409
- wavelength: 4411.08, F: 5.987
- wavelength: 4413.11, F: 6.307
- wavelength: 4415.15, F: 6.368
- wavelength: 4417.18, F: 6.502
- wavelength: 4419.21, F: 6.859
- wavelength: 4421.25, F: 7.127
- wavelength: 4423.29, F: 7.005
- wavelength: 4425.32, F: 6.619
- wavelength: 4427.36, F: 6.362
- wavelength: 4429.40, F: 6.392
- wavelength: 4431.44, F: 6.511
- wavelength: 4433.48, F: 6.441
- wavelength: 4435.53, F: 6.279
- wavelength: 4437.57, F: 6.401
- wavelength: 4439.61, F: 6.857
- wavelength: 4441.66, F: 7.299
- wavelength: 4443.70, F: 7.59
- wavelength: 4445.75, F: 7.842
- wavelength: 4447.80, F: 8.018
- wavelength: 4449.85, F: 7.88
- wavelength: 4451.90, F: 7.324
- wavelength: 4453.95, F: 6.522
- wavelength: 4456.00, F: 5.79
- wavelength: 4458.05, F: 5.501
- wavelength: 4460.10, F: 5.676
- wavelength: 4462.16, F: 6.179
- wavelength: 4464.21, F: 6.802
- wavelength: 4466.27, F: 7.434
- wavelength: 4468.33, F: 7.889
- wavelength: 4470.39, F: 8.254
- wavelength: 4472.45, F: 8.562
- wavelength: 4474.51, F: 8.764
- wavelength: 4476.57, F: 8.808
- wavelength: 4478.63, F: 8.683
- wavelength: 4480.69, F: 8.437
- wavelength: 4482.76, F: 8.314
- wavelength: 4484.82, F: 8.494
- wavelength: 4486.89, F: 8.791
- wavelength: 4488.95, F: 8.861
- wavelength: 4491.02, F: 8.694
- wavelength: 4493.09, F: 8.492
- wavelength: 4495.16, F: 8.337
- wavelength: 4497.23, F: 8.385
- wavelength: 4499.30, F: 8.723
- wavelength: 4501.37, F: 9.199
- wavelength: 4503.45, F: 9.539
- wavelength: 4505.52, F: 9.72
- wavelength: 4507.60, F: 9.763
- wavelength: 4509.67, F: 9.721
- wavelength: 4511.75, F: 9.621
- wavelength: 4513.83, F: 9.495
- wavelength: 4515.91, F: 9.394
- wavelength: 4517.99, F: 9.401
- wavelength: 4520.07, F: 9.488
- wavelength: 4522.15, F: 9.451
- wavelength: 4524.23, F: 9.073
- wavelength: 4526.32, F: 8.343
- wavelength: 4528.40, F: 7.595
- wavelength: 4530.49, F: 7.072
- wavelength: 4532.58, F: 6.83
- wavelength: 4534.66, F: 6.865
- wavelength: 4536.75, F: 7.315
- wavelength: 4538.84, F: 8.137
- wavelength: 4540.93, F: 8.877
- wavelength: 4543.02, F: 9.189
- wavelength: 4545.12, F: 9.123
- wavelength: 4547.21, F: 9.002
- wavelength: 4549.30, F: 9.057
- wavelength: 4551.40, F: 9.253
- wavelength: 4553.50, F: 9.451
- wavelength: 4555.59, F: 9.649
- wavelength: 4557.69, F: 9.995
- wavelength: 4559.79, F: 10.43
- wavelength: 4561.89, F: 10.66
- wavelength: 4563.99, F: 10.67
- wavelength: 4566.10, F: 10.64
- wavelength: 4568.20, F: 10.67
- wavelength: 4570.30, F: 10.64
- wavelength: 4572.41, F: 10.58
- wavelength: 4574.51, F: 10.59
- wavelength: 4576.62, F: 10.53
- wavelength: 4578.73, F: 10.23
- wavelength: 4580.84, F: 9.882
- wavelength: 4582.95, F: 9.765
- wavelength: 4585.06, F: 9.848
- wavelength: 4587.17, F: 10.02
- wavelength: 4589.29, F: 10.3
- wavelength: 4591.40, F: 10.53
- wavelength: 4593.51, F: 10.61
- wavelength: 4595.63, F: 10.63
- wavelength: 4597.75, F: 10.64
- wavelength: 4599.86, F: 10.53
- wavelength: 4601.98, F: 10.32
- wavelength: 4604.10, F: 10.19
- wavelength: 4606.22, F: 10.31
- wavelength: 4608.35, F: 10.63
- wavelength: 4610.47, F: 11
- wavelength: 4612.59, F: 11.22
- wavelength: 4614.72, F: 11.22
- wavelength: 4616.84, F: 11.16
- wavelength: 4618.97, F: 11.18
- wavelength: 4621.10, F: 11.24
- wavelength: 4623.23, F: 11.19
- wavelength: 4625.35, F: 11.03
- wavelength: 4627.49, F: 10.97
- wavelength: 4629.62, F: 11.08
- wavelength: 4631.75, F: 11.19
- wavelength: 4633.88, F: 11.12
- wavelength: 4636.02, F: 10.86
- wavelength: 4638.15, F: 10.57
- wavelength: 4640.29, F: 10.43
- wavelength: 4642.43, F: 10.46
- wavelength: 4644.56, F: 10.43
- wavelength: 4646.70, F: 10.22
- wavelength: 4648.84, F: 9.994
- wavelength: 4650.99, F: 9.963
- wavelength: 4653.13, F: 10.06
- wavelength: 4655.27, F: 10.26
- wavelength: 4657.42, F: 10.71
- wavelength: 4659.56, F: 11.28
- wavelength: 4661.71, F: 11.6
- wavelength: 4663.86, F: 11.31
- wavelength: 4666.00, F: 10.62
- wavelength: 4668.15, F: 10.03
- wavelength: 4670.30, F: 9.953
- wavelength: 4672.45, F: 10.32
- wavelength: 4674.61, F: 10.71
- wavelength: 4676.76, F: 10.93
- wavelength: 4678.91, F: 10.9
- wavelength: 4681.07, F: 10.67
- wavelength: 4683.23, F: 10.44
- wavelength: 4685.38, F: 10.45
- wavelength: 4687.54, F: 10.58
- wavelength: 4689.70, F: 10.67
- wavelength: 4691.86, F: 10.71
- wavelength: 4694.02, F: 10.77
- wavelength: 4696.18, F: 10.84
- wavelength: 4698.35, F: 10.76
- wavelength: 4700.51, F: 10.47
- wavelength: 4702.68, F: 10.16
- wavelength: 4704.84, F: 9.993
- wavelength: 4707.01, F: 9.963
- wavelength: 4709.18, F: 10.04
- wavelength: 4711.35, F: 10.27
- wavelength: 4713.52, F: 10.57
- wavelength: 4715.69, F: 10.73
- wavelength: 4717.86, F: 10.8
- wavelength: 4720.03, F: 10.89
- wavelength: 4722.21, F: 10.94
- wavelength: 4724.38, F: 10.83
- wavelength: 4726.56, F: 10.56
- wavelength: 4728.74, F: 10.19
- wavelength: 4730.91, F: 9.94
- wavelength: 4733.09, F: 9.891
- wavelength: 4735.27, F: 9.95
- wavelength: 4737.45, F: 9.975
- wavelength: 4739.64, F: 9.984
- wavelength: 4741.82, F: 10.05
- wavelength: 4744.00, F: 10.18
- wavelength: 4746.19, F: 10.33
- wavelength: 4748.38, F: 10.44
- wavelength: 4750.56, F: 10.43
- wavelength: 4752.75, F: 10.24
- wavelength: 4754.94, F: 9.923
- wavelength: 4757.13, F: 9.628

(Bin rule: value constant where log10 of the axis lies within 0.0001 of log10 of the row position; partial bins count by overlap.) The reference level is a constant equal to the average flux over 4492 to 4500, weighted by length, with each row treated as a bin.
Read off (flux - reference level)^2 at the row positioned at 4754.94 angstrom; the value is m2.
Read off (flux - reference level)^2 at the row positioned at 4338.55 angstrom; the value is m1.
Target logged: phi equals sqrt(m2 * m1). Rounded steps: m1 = 7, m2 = 2.1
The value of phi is 3.8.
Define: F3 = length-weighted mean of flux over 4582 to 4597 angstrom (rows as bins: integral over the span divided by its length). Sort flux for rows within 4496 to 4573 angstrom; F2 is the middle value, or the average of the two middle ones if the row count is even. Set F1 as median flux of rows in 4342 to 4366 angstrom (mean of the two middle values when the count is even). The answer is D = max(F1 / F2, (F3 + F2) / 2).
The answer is 9.8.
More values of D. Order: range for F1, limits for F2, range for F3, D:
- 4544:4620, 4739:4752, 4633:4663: 10.4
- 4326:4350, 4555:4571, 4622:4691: 10.6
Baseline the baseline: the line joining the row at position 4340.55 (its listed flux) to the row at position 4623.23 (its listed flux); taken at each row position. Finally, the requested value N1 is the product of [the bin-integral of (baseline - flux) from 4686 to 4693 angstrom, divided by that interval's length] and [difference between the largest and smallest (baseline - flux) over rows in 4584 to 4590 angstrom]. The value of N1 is 0.7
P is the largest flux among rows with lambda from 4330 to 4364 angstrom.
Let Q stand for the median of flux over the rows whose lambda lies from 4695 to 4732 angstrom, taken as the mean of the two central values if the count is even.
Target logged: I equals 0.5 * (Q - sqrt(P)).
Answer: 4.0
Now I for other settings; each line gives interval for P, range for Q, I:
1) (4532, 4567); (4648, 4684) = 3.7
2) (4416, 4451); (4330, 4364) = 1.7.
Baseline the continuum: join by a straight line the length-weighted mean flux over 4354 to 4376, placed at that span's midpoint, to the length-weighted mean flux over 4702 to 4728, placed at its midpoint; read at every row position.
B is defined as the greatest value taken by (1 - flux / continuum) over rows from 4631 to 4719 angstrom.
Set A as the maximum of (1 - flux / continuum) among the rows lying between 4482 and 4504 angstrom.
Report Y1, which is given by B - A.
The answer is 0.08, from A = -0.04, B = 0.04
